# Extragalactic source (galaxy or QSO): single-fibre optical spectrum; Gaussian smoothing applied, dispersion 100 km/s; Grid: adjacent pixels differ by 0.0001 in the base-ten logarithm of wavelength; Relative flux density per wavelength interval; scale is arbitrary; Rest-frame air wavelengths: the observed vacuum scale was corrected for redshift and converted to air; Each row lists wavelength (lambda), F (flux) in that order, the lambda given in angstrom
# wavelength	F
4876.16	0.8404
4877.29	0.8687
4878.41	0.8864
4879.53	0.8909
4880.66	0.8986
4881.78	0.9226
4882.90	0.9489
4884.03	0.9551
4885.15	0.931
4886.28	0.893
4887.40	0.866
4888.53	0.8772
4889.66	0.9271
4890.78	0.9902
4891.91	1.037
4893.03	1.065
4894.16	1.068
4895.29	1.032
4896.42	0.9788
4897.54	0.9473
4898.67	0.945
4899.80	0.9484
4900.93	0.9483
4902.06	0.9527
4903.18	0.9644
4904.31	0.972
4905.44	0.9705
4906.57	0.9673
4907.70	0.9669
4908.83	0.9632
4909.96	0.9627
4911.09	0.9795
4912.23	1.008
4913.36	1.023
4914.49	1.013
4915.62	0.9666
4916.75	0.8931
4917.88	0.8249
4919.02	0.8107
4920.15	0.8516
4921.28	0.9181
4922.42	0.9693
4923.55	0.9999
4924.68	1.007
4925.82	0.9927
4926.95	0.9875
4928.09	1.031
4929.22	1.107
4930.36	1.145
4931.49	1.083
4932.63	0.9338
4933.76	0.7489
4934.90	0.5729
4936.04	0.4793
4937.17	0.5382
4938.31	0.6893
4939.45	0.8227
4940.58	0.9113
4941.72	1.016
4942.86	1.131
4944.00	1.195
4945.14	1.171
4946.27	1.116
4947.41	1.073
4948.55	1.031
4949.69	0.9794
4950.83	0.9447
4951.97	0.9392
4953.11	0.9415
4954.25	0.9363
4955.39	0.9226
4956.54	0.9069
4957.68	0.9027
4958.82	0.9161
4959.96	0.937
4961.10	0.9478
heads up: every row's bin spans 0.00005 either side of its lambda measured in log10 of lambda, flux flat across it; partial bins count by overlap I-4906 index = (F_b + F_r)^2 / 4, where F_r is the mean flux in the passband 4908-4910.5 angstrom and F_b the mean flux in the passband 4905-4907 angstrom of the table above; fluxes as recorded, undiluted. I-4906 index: 0.93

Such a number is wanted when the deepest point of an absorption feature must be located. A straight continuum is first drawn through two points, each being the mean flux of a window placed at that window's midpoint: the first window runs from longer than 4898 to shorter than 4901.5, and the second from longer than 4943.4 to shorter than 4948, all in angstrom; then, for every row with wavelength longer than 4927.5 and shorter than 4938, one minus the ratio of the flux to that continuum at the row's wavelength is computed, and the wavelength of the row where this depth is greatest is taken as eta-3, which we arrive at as 4936.04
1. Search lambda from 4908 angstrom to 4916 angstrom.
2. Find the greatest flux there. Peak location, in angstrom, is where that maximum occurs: 4913.36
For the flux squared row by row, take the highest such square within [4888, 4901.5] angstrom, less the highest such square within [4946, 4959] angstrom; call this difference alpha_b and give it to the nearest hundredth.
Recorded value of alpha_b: -0.10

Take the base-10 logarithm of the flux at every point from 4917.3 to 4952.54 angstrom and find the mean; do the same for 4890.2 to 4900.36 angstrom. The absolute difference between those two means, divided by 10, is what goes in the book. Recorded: 0.0038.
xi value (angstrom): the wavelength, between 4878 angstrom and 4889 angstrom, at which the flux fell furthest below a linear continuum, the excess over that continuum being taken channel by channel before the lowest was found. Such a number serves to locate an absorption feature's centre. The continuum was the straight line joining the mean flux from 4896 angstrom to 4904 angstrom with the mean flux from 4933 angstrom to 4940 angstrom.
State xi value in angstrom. 4878.41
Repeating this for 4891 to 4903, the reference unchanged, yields 4897.54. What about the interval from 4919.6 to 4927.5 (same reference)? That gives 4920.15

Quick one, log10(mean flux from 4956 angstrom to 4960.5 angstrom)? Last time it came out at -0.038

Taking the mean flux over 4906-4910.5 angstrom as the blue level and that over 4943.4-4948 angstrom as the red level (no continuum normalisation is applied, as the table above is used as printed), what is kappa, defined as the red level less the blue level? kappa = 0.17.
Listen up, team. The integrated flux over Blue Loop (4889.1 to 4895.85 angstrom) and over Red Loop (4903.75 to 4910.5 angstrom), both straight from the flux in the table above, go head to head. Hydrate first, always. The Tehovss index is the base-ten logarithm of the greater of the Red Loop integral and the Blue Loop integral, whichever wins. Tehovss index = 0.84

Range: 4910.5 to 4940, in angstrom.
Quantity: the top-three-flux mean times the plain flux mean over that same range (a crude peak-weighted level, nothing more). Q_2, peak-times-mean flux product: 1.00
